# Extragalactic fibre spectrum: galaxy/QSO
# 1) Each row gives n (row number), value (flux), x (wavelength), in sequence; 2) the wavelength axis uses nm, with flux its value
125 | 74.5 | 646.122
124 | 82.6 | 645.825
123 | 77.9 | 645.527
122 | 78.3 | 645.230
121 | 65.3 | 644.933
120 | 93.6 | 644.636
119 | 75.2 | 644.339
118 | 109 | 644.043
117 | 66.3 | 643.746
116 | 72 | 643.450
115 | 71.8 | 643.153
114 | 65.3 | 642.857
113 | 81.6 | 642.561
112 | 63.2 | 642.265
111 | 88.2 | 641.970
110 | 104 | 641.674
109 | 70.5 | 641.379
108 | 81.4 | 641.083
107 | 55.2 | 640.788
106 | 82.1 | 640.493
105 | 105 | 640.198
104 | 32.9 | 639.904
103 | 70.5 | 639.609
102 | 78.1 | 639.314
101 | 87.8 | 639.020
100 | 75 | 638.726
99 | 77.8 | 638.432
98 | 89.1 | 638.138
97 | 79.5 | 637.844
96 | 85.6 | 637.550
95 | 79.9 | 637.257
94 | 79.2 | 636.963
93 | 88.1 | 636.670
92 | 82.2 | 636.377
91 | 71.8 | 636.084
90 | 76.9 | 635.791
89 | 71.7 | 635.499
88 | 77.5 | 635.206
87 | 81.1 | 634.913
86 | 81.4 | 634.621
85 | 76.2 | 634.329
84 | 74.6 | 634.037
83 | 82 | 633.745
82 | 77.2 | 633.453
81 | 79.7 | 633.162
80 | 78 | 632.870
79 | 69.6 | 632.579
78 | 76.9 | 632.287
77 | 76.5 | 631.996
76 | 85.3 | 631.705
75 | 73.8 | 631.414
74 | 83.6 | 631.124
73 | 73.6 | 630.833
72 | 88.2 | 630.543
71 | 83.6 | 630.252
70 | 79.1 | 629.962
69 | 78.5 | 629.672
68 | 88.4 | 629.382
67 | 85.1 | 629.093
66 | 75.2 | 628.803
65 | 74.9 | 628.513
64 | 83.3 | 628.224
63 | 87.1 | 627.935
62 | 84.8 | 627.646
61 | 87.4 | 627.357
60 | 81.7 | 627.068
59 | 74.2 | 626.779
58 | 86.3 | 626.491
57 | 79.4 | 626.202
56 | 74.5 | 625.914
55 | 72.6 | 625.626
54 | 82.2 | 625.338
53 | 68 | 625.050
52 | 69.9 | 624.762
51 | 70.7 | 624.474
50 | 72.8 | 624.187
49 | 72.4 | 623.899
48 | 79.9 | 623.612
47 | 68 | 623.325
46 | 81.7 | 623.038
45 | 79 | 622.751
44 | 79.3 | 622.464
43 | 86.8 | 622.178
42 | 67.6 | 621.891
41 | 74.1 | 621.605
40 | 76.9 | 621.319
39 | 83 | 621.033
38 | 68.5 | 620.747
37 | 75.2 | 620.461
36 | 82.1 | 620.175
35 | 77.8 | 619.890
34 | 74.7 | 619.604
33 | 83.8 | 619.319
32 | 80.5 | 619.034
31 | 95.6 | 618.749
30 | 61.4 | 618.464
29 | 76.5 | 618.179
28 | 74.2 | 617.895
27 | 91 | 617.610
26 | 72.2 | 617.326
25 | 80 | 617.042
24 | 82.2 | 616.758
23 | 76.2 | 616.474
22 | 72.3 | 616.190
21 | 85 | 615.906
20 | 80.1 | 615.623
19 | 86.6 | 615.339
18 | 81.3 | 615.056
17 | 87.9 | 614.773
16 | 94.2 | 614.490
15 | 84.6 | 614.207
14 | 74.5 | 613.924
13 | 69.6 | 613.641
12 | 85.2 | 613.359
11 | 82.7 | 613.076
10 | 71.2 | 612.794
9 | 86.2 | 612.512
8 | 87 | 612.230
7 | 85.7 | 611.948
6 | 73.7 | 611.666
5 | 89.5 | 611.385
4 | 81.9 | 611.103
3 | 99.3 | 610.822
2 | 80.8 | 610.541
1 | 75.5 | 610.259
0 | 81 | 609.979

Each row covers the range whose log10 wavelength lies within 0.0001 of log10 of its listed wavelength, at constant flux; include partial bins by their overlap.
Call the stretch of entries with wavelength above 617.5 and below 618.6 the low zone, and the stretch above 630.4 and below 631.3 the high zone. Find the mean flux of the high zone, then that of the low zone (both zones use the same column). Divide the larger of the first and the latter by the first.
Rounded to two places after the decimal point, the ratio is 1.00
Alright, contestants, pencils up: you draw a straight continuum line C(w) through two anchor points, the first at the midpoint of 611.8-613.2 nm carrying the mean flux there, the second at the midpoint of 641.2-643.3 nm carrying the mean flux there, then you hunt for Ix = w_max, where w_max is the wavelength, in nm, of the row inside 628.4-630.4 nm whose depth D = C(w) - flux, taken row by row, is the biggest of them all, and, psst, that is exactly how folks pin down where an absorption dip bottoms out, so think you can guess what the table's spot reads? 628.513 nm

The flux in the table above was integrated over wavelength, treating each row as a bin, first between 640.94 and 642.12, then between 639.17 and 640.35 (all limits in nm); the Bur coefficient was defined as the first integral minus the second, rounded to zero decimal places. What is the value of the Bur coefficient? 17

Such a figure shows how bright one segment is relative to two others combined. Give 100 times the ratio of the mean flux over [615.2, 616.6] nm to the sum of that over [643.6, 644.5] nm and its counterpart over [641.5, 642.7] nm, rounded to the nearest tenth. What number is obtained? 47.7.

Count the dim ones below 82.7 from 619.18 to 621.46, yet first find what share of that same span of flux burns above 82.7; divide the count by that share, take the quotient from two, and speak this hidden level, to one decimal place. -22.0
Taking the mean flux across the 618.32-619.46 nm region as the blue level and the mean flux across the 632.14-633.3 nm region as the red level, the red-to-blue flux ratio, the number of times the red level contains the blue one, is 0.95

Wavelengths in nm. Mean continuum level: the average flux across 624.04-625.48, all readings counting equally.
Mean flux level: 72.7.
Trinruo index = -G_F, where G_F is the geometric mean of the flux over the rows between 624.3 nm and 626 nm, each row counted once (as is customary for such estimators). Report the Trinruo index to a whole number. -73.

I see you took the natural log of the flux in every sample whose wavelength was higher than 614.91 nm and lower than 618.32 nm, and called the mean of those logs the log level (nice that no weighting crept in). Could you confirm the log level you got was 4.38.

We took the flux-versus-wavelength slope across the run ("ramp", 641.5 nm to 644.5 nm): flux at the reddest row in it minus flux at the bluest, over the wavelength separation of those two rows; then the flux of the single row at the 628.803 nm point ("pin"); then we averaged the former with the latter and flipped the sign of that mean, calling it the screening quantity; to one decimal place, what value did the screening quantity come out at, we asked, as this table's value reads -32.2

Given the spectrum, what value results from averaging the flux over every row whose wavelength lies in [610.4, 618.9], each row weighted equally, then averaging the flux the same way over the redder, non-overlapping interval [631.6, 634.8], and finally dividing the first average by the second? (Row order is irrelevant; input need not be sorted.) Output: 1.05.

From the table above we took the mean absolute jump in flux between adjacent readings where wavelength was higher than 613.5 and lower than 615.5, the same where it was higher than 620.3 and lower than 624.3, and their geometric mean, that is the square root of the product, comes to 7.4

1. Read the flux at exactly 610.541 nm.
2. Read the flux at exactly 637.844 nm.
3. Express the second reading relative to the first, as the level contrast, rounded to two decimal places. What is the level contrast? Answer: 0.98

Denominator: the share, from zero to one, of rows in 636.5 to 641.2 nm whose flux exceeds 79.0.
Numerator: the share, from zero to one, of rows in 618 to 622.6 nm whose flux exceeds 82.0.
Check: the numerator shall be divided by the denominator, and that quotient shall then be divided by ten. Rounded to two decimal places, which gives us 0.05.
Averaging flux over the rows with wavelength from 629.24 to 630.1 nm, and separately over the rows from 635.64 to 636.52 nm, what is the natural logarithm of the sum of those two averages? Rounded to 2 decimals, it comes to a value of 5.07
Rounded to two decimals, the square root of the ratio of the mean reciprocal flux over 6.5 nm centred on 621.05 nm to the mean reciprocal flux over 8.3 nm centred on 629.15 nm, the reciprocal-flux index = 1.02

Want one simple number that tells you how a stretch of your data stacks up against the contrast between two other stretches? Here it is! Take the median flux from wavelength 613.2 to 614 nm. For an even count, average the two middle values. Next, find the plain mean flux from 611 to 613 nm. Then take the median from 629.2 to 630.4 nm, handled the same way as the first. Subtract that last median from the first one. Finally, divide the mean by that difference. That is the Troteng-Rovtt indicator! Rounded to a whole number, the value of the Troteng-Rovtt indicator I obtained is -12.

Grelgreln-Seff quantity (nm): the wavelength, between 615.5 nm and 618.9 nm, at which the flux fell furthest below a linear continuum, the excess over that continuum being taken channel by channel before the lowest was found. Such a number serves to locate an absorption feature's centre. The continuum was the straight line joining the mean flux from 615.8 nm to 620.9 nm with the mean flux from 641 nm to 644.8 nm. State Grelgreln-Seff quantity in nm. 618.464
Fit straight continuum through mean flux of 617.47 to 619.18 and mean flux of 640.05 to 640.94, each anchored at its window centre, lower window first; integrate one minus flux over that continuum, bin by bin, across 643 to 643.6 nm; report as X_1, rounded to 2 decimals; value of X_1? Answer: 0.07 nm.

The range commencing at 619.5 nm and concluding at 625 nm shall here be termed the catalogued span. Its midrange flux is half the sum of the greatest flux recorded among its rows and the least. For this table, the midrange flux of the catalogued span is 77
